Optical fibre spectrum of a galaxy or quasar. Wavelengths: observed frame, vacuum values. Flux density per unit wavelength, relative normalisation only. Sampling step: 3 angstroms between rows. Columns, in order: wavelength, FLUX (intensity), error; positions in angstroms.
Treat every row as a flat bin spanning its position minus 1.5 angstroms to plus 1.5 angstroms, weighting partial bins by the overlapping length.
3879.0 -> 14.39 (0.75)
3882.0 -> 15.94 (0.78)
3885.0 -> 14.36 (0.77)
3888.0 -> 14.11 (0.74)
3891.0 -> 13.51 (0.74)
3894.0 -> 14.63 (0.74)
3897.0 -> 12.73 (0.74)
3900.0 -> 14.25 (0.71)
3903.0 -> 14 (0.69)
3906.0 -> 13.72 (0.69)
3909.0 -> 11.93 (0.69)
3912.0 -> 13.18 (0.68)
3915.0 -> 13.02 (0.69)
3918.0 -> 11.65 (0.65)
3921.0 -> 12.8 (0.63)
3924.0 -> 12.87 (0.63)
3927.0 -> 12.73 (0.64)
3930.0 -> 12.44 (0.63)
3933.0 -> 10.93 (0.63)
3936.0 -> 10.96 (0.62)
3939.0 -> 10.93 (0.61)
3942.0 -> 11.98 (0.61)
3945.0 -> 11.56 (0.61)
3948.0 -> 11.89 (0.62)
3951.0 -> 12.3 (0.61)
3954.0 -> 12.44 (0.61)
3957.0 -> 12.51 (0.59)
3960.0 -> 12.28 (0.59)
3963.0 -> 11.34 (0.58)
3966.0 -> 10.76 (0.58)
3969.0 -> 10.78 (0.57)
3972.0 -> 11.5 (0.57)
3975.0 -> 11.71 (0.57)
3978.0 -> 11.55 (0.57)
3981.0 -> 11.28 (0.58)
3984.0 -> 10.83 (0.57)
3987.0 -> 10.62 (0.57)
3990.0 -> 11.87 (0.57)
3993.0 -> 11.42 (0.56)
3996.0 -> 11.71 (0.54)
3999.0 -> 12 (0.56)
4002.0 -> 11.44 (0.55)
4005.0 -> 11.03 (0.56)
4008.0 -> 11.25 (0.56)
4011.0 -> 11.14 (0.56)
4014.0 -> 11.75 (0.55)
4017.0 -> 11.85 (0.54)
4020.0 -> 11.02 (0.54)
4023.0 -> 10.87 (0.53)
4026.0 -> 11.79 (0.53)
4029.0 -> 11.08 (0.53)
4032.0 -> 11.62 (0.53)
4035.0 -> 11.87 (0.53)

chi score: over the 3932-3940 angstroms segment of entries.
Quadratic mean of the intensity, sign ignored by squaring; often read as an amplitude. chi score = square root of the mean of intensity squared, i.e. 10.9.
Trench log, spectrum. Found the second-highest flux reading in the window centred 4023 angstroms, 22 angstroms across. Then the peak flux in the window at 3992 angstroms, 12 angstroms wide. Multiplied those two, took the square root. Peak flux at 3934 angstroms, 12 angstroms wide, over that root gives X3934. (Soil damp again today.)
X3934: 1.05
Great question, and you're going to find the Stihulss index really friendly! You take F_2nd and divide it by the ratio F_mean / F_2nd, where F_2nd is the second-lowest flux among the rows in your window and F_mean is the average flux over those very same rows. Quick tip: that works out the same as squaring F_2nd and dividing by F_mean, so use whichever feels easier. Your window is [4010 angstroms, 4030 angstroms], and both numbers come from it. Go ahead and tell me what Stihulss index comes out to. 10.7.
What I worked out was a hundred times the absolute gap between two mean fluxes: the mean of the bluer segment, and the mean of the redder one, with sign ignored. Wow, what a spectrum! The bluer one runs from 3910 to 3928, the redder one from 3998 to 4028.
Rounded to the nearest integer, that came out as 129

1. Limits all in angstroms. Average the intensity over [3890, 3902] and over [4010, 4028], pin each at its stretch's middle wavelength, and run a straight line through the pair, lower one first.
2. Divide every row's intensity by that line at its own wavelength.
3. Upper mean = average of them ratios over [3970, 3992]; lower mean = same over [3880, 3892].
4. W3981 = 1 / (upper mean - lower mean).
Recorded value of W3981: -10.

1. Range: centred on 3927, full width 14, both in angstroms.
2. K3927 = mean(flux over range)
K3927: 12.4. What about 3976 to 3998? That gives 11.3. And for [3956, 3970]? 11.5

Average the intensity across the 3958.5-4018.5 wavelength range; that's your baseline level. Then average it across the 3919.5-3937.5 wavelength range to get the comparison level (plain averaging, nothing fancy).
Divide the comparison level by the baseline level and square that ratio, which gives 1.13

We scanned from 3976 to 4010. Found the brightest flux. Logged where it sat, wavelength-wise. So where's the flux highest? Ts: 3999.0 angstroms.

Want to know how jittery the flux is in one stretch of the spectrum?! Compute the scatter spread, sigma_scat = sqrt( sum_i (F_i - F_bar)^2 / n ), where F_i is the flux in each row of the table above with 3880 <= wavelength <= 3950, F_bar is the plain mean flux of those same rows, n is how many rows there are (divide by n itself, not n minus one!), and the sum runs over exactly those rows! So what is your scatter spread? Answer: 1.28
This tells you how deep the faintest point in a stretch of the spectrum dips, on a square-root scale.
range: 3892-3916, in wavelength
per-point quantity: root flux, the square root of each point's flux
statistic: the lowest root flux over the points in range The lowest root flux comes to 3.45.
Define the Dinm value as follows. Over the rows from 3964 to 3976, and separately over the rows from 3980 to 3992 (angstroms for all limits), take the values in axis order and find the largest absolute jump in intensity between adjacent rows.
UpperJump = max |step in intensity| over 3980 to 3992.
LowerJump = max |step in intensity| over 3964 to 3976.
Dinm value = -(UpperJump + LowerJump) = -2.0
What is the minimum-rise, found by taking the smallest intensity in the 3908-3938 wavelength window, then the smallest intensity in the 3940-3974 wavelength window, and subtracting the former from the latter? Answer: -0.17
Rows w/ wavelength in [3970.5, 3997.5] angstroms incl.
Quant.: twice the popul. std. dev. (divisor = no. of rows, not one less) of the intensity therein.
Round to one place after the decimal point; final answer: 0.8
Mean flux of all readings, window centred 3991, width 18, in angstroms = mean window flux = 11.4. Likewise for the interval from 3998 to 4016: 11.4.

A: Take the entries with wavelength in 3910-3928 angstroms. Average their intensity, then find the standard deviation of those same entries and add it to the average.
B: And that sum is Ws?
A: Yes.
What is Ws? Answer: 13.2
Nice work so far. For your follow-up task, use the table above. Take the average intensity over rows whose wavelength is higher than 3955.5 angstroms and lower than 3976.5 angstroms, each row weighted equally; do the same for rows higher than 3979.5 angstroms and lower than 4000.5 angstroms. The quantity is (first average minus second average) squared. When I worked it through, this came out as 0.0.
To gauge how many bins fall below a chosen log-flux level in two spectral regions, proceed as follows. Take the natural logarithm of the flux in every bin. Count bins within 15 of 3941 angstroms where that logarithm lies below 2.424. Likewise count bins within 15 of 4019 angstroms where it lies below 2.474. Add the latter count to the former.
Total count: 13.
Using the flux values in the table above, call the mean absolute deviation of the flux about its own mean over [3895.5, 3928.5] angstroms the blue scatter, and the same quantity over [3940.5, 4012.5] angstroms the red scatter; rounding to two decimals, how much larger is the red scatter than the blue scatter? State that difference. -0.15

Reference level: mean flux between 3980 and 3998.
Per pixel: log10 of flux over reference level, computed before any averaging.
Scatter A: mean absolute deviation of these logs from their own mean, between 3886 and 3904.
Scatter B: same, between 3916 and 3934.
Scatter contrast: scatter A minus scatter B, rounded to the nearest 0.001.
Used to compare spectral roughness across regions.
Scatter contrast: -0.007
